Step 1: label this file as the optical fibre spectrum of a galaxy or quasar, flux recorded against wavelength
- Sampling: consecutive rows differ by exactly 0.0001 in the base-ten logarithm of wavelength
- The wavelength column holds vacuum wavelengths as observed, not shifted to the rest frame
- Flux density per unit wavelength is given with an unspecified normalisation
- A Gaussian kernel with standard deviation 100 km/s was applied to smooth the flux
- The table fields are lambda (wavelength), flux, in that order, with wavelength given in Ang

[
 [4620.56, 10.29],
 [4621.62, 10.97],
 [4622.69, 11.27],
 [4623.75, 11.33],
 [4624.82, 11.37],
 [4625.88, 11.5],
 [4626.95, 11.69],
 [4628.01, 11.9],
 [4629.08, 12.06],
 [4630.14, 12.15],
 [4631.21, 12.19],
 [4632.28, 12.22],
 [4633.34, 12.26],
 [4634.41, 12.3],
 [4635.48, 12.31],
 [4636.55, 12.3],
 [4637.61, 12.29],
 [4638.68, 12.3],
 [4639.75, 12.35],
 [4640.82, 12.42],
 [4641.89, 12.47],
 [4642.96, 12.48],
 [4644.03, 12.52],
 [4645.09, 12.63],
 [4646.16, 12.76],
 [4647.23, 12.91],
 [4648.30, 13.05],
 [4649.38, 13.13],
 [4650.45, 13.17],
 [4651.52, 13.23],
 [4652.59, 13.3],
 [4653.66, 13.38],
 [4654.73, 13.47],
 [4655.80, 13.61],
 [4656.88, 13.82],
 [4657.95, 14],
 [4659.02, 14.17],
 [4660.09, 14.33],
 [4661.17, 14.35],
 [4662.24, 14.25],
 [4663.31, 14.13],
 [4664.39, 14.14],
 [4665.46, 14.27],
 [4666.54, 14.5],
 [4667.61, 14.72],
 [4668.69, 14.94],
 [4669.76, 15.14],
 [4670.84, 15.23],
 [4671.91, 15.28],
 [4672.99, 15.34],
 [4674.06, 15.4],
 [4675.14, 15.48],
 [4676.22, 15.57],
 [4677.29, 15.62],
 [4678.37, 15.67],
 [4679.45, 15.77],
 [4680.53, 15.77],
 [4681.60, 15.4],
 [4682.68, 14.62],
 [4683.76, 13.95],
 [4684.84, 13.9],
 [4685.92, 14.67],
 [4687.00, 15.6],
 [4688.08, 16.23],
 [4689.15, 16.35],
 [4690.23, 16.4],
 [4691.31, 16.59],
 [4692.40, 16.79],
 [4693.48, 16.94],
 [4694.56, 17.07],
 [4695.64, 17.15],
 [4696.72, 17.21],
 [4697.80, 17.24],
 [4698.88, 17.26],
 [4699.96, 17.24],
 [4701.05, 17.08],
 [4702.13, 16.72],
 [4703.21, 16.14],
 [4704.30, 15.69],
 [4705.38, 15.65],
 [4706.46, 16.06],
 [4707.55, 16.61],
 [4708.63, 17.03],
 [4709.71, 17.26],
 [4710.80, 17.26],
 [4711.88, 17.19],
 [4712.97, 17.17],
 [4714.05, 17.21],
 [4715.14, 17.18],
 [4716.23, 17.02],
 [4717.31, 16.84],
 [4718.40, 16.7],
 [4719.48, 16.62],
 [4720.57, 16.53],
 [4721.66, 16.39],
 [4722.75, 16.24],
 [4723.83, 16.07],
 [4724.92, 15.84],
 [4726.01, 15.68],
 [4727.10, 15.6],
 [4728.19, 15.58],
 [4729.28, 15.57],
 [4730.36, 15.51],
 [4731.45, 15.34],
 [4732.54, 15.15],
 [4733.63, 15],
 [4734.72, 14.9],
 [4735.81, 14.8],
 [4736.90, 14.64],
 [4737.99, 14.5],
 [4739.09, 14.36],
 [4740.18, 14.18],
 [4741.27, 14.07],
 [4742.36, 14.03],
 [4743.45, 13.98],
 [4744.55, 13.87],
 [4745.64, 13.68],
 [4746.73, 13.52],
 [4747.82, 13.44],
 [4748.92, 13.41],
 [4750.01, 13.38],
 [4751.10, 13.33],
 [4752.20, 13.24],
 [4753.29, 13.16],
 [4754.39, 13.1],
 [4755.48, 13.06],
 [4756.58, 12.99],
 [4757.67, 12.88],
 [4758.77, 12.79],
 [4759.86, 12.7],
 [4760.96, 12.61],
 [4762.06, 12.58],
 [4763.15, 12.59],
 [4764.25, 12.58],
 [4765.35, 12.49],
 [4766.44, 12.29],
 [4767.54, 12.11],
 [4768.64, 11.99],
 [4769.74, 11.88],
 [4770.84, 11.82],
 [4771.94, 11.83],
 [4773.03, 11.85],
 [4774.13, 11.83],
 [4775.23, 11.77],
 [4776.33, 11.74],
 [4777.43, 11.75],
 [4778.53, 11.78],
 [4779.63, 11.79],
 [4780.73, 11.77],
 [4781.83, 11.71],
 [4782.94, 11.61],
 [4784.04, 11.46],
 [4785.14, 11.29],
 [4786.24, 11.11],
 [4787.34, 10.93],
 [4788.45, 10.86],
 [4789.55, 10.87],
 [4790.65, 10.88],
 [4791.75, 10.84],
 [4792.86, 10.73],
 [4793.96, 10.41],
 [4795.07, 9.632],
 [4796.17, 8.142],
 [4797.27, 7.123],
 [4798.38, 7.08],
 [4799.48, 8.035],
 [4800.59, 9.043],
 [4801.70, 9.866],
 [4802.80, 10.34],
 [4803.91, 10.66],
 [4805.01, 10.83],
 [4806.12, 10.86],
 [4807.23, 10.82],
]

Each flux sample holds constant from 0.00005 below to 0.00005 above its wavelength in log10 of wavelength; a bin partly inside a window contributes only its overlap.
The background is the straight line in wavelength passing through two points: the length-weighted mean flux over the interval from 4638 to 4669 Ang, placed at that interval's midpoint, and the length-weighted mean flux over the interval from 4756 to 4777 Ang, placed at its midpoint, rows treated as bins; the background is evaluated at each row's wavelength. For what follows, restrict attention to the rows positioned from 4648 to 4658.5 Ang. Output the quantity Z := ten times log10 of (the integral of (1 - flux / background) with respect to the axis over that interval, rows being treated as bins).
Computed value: -16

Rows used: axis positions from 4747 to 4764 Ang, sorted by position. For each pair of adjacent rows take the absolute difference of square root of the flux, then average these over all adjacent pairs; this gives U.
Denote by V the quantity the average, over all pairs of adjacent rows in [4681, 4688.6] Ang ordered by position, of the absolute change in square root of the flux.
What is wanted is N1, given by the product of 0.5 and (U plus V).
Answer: 0.046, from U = 0.009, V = 0.083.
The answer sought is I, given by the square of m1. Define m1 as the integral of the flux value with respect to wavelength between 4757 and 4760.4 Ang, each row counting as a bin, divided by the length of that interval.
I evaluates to 164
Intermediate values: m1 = 12.8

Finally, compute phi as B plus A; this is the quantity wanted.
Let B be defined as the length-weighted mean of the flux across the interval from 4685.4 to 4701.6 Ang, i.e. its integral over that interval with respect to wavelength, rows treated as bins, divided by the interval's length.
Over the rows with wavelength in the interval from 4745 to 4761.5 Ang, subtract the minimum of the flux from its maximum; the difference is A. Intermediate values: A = 1.07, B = 17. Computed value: 18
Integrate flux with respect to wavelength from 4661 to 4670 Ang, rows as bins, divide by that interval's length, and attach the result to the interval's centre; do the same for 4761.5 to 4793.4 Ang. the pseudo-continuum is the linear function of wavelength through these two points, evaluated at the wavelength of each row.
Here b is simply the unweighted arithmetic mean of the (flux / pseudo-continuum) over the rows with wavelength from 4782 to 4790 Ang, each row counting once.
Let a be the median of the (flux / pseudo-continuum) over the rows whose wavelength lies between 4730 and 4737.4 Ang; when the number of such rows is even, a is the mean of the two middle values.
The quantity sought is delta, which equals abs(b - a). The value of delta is 0.20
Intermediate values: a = 1.17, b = 0.97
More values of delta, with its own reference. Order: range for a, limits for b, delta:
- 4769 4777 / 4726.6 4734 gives 0.19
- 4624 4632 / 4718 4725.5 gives 0.48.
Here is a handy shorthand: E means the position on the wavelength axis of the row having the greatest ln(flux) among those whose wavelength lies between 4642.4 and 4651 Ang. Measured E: 4650.45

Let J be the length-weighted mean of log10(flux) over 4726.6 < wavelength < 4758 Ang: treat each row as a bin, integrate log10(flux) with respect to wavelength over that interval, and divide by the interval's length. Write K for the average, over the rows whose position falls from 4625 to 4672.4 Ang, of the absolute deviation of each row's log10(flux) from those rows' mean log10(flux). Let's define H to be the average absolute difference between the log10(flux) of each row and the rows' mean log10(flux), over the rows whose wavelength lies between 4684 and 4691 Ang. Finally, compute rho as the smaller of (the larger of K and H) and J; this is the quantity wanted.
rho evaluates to 0.029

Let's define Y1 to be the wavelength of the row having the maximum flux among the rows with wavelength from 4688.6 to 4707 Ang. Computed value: 4698.88 Ang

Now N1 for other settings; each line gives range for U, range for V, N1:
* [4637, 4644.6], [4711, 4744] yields 0.010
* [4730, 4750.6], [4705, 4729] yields 0.018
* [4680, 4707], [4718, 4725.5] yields 0.028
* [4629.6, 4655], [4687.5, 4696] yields 0.012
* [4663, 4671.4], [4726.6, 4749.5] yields 0.017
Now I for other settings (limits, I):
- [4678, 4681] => 247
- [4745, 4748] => 185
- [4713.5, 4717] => 293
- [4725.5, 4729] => 243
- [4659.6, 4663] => 204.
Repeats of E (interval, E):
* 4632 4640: 4639.75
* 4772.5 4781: 4773.03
